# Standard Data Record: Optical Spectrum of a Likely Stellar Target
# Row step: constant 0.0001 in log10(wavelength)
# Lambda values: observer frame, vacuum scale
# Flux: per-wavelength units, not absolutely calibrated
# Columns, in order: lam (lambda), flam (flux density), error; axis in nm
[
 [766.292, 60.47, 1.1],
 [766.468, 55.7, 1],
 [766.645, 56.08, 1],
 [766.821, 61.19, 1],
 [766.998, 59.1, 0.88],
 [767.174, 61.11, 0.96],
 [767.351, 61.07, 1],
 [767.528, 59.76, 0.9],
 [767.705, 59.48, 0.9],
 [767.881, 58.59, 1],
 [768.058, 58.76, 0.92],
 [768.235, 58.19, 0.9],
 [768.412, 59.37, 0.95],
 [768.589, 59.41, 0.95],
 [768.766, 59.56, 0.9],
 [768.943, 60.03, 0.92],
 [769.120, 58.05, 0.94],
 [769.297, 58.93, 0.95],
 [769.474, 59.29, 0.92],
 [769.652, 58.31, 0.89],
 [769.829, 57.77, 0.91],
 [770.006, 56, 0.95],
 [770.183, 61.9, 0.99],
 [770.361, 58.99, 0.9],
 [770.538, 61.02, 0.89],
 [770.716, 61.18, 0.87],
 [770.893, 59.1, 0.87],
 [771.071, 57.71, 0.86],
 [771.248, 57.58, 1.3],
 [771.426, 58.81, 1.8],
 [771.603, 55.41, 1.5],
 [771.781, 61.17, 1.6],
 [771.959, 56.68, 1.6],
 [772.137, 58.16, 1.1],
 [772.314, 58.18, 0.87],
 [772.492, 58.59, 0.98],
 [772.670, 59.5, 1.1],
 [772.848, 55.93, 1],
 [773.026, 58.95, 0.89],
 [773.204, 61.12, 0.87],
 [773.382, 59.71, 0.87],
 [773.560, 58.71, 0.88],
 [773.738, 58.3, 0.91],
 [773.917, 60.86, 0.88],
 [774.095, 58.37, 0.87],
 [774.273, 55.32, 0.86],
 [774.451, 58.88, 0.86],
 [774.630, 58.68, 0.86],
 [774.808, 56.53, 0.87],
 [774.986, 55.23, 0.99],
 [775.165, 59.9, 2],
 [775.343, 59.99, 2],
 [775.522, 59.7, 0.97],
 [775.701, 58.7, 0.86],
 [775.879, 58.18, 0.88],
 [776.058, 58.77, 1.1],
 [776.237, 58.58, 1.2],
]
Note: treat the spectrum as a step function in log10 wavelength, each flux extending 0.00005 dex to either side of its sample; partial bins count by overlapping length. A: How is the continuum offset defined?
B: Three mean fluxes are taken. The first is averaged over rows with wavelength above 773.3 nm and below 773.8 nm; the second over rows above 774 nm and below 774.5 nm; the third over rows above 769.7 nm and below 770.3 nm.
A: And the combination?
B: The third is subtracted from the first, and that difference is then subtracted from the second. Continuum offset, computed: 57.2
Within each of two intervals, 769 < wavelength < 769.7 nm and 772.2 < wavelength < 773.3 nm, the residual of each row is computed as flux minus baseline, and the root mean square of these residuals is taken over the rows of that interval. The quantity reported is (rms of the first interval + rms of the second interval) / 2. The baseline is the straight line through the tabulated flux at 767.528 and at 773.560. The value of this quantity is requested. 1.3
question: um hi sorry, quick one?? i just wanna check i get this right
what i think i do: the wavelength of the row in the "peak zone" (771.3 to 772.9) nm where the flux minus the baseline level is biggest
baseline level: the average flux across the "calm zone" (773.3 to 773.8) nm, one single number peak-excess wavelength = 771.781 nm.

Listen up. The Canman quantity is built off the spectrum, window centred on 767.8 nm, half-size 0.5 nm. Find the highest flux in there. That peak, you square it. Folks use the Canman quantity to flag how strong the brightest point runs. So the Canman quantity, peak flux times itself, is 3730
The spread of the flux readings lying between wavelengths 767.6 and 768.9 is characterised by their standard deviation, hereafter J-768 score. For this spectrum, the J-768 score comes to 0.5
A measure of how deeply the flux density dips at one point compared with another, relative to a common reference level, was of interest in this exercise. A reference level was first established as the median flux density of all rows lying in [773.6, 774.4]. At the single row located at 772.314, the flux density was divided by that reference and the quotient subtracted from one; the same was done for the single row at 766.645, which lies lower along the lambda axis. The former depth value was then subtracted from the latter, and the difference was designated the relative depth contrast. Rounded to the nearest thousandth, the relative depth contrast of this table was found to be 0.036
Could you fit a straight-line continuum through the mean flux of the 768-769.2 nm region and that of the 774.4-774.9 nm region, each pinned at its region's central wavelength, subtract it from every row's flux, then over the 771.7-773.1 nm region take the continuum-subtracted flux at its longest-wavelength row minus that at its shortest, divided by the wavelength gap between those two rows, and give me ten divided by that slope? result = -6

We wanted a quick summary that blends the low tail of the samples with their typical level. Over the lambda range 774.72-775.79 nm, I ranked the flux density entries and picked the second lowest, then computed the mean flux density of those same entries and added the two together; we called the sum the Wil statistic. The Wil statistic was 115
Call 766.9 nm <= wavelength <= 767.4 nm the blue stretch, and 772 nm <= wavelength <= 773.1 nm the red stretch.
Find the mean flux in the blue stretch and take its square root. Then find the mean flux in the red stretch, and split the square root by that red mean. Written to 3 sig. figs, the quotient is 0.134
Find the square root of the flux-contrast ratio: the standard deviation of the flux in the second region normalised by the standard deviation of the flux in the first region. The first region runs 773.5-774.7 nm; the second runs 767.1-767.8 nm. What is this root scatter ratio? 0.7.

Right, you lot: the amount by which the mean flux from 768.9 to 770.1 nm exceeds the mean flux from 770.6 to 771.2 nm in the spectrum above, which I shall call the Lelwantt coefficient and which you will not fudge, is -1.0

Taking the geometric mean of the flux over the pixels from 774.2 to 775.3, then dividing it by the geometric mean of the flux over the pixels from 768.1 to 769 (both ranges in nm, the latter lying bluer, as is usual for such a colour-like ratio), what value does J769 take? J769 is 0.97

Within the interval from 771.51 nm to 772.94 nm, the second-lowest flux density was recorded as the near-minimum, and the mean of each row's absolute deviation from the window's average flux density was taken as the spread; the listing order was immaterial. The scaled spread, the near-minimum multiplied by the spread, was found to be 82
